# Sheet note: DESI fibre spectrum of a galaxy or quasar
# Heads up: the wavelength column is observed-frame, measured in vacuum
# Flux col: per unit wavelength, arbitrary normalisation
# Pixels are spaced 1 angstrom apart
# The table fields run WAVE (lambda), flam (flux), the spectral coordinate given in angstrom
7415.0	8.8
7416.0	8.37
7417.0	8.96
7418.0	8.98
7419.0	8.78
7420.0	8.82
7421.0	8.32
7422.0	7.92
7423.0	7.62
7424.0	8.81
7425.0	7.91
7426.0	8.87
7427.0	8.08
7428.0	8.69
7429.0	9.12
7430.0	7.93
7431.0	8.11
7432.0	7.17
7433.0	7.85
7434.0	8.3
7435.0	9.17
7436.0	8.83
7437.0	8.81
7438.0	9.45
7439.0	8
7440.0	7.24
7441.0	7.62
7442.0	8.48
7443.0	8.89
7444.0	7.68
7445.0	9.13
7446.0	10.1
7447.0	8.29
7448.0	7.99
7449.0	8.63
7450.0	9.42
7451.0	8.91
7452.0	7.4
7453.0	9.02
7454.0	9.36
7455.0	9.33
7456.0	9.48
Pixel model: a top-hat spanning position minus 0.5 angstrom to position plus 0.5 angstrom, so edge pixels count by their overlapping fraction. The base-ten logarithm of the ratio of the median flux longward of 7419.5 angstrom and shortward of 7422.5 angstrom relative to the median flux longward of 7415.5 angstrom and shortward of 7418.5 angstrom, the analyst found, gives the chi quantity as -0.032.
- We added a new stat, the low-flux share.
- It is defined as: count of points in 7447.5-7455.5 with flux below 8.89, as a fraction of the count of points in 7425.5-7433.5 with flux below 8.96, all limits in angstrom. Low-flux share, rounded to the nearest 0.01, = 0.43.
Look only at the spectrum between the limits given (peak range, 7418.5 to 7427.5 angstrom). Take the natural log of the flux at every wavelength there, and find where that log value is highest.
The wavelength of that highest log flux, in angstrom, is 7426.0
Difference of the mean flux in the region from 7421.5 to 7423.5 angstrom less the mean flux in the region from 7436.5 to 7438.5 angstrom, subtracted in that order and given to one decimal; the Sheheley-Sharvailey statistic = -1.4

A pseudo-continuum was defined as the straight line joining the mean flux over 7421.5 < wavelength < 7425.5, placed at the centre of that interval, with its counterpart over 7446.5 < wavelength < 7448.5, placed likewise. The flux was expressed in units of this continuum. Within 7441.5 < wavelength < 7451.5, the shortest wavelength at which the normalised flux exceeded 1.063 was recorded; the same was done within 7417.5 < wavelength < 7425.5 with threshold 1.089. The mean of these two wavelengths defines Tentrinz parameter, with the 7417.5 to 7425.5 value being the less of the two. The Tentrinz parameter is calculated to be 7430.5 angstrom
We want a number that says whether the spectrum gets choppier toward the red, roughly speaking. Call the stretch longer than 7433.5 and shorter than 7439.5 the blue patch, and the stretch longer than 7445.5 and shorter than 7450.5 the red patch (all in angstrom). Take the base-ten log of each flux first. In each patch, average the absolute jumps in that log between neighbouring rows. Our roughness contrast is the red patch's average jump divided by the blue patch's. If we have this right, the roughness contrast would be 1.3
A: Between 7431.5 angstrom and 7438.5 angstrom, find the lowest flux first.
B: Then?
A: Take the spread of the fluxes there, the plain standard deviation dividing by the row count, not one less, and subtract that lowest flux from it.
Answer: -6.43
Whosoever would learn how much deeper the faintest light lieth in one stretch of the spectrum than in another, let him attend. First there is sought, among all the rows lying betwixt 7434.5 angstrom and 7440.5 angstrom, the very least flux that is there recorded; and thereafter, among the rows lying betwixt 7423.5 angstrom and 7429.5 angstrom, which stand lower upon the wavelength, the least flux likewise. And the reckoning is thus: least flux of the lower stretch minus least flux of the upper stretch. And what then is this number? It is 0.67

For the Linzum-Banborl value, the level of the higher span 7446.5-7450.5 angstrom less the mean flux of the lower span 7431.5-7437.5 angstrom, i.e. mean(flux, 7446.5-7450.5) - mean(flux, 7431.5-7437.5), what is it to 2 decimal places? 0.23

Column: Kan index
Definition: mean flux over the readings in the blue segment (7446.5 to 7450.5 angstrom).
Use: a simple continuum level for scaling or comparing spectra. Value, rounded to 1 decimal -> 8.6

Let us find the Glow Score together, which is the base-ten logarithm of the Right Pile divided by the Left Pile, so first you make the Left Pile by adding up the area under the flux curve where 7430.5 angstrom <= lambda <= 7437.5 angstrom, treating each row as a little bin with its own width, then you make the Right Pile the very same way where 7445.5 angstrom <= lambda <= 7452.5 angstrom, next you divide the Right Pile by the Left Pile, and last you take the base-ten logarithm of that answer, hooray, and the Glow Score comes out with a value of 0.018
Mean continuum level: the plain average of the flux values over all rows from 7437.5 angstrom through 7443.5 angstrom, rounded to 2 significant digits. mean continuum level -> 8.3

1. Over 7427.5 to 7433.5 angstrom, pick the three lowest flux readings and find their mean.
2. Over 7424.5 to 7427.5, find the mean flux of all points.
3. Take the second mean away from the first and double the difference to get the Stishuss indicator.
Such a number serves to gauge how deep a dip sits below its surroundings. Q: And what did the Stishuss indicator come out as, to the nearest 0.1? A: -1.3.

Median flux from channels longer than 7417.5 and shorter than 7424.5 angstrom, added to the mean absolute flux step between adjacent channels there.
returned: 9.2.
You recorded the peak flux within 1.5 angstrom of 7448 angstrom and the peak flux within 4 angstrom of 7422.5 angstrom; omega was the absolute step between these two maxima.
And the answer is 0.2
